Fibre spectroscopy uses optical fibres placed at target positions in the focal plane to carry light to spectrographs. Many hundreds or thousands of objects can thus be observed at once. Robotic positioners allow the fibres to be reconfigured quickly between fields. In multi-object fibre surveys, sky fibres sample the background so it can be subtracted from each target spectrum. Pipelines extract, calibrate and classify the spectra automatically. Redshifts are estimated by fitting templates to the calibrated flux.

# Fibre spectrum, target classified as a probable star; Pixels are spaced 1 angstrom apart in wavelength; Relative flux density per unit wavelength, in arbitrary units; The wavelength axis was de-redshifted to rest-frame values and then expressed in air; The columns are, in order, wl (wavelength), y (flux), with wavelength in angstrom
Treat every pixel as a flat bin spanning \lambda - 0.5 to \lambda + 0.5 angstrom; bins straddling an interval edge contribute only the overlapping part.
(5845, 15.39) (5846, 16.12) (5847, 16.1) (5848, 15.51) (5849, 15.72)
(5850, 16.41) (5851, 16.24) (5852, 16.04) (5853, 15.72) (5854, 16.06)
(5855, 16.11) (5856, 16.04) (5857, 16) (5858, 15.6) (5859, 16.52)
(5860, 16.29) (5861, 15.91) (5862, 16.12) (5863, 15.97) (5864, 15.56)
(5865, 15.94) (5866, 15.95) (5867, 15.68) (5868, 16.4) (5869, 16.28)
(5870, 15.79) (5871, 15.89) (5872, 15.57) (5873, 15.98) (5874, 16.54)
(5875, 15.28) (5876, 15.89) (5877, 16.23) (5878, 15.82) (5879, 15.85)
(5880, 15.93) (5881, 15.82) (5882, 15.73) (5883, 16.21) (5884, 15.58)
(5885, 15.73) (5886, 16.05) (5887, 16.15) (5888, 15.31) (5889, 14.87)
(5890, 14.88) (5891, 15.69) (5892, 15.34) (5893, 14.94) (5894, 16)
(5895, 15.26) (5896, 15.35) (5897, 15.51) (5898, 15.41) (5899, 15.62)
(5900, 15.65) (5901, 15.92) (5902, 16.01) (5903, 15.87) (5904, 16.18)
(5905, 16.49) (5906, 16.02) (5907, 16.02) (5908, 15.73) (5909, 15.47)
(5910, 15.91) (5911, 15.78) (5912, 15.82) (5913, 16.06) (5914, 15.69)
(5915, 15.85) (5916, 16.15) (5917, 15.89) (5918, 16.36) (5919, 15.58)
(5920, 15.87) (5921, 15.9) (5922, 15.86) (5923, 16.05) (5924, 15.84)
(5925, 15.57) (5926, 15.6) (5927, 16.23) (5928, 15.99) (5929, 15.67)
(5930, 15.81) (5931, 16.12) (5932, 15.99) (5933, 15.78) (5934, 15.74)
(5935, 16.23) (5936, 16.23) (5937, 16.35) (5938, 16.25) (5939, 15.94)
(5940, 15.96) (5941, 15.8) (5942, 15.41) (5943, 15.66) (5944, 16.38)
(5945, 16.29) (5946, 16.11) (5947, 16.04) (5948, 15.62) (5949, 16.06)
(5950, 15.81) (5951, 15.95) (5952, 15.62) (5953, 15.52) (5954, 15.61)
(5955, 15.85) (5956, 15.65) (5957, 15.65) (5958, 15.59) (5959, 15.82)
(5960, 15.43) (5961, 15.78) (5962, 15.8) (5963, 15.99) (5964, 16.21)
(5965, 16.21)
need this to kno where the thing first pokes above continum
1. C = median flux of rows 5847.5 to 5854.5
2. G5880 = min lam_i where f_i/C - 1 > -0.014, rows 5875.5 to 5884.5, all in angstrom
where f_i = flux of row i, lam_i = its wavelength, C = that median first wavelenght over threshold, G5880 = 5876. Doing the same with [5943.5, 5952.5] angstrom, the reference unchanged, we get 5944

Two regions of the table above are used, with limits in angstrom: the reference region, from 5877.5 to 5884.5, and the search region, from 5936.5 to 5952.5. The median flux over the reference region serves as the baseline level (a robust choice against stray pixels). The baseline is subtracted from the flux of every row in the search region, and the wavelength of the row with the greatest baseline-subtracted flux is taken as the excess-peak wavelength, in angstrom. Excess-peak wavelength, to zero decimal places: 5944 angstrom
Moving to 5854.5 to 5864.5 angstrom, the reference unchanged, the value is 5859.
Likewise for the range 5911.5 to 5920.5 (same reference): 5918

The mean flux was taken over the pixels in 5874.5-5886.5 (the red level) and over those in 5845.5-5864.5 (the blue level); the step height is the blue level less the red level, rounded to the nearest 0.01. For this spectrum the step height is 0.16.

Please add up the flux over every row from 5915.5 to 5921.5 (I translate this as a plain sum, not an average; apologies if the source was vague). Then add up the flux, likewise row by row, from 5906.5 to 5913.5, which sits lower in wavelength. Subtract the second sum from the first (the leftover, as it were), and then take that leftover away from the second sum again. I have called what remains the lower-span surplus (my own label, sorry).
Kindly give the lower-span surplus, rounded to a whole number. 126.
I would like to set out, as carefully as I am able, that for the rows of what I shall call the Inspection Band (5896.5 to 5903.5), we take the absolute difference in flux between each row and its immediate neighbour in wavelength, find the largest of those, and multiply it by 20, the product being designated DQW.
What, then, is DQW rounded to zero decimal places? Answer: 5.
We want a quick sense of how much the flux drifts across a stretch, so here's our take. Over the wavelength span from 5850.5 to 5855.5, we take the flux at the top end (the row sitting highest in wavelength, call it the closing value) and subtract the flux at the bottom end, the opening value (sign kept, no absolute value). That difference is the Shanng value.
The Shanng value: -0.13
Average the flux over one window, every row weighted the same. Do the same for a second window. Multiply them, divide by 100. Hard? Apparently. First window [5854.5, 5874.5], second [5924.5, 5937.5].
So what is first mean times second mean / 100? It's 2.55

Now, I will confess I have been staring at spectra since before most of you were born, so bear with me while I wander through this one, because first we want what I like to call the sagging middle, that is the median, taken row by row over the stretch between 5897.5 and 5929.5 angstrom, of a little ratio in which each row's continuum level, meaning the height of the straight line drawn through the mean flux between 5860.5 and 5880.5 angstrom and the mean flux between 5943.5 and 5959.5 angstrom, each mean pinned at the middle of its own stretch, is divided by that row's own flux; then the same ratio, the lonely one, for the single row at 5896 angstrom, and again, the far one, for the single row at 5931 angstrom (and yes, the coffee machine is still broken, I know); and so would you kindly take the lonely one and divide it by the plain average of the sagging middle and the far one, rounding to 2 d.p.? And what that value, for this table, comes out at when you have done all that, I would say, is 1.04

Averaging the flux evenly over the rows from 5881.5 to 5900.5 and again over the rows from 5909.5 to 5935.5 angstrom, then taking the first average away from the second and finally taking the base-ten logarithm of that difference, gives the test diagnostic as -0.45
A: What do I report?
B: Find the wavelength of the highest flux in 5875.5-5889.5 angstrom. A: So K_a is 5877 angstrom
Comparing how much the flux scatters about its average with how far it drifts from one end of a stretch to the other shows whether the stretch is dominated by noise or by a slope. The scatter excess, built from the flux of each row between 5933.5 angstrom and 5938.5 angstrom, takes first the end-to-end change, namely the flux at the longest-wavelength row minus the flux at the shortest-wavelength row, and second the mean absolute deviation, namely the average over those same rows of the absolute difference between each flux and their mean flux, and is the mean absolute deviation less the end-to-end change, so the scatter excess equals -0.34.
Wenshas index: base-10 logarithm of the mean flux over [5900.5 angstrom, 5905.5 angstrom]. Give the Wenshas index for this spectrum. 1.21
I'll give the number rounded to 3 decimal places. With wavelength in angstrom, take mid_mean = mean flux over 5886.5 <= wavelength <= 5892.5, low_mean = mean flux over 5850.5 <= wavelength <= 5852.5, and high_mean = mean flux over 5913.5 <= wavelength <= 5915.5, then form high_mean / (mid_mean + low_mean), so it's 0.500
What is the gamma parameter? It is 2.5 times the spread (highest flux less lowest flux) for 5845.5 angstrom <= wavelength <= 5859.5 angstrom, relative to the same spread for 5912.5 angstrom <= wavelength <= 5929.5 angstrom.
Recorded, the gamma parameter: 3.2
